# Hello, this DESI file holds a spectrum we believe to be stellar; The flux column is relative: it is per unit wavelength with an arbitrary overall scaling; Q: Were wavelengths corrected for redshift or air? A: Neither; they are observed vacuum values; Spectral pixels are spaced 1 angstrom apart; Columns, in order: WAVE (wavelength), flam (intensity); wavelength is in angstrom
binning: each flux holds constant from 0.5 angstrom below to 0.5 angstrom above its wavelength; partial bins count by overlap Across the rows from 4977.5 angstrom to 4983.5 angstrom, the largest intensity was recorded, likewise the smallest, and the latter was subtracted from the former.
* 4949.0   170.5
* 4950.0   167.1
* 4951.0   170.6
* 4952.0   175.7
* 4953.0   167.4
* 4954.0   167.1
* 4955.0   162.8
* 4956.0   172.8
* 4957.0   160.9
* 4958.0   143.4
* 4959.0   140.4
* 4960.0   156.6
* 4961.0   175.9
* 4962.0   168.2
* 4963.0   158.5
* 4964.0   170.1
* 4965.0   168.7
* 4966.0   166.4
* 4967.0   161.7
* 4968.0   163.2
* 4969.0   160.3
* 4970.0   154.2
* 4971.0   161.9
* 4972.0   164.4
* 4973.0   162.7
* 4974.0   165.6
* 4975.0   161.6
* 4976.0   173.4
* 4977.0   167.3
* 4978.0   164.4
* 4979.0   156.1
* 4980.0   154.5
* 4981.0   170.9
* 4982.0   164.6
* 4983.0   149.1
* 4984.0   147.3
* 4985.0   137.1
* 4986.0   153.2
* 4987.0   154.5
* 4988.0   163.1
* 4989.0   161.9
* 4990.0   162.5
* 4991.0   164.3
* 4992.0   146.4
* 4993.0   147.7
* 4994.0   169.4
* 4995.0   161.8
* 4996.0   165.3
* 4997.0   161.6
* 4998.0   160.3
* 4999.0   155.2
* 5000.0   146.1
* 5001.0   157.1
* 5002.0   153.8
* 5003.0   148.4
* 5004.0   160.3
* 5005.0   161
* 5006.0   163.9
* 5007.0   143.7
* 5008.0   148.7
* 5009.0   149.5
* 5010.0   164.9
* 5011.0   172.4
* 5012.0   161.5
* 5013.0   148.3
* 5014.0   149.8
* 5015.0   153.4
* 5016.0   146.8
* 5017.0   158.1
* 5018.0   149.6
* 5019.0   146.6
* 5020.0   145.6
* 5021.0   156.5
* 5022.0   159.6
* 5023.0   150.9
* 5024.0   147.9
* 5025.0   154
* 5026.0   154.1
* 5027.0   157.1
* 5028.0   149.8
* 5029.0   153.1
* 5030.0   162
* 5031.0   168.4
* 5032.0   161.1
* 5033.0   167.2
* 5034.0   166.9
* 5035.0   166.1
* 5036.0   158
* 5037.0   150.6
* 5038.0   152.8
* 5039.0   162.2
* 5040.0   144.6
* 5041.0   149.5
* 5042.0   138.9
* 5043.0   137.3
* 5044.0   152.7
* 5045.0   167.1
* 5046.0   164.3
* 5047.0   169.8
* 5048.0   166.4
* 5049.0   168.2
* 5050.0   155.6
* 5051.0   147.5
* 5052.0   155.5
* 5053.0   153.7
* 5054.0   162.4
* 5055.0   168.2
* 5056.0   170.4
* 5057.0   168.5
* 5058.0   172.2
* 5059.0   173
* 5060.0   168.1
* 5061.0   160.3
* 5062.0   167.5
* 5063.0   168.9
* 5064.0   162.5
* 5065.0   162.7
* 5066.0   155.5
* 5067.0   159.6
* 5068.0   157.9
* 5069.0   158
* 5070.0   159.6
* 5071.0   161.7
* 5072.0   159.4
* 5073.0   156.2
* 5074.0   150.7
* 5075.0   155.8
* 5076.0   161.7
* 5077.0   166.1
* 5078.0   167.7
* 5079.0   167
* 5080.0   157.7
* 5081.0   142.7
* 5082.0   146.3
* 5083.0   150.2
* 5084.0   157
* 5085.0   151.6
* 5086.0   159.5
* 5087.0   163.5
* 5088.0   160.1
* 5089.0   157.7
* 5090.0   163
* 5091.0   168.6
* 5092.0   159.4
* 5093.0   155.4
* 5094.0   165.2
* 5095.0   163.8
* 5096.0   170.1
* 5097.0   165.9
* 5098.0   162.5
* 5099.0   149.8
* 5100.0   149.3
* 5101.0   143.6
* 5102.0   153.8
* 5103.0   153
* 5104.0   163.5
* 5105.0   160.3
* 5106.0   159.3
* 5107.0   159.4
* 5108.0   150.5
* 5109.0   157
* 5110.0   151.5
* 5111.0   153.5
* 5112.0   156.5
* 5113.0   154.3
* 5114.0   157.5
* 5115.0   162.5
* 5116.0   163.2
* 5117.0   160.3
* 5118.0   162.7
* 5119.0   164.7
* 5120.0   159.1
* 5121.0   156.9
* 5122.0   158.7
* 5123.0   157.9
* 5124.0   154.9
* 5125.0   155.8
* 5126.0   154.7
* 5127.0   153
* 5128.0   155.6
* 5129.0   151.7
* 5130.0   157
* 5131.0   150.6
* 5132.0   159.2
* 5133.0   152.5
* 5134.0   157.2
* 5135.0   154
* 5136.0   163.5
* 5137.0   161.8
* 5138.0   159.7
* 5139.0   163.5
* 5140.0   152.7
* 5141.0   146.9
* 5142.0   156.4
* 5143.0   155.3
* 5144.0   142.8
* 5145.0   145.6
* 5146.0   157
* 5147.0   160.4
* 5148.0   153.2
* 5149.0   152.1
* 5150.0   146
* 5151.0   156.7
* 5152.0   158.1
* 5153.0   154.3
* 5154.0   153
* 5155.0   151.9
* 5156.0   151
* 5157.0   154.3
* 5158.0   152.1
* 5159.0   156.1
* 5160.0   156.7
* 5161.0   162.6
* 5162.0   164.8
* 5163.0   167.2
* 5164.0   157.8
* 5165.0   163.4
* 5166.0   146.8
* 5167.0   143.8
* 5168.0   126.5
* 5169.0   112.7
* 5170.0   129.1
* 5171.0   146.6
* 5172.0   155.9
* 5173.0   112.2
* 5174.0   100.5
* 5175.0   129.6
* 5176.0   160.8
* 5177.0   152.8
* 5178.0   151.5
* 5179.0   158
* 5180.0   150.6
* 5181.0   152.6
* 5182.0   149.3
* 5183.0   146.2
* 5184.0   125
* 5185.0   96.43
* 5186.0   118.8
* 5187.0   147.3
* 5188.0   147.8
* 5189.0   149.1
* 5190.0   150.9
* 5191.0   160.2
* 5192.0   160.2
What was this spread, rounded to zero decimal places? 22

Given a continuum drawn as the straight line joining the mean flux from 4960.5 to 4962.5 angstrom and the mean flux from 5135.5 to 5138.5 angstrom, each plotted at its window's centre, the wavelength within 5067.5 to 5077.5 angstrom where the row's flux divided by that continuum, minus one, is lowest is 5074.0 angstrom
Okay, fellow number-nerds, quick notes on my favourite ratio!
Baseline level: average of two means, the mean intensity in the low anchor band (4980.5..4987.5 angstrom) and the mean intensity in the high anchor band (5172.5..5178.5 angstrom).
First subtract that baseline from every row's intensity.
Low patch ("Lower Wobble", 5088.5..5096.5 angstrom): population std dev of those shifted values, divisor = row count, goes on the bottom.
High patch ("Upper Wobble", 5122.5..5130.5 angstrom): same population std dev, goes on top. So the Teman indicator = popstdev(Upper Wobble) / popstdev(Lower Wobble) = 0.4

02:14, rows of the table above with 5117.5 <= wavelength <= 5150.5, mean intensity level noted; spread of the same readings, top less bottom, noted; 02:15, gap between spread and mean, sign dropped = 134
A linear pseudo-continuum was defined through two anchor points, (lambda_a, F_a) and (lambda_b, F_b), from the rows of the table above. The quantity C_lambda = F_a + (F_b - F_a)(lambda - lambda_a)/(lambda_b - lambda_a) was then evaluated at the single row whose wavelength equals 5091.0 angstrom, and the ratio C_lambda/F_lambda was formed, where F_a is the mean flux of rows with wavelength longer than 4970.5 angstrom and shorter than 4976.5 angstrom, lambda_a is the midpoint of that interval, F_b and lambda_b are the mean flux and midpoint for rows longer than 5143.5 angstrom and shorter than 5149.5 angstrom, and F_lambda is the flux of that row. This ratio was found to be 0.93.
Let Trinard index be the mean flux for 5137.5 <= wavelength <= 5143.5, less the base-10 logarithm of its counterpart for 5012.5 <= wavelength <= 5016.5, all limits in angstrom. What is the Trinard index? 154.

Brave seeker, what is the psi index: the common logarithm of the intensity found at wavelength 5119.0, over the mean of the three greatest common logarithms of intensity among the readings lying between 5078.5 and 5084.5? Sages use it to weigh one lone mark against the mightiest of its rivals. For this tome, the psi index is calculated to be 1.005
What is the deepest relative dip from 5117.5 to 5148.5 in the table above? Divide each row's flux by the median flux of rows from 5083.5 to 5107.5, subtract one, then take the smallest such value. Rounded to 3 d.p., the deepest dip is -0.104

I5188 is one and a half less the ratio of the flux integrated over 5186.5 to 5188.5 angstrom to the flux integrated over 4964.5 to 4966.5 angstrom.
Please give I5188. 0.619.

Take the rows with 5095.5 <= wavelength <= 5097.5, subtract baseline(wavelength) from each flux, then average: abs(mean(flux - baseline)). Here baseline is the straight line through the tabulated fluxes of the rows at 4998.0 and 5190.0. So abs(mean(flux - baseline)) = 13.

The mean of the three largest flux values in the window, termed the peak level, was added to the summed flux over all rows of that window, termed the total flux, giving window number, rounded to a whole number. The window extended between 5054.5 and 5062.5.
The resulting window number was 1520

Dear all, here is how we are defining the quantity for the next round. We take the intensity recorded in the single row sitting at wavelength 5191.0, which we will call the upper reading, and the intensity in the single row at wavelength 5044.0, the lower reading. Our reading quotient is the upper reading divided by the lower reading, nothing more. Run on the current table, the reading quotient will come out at 1.05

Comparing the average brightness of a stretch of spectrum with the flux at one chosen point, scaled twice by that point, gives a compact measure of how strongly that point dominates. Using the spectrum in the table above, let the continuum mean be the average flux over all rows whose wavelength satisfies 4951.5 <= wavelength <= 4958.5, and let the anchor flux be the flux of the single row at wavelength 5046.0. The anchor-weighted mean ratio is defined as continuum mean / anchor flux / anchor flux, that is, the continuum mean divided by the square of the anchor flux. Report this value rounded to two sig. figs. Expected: 0.0061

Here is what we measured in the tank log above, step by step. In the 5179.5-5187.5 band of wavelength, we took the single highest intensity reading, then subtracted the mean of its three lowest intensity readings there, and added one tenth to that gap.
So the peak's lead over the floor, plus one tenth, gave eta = 39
